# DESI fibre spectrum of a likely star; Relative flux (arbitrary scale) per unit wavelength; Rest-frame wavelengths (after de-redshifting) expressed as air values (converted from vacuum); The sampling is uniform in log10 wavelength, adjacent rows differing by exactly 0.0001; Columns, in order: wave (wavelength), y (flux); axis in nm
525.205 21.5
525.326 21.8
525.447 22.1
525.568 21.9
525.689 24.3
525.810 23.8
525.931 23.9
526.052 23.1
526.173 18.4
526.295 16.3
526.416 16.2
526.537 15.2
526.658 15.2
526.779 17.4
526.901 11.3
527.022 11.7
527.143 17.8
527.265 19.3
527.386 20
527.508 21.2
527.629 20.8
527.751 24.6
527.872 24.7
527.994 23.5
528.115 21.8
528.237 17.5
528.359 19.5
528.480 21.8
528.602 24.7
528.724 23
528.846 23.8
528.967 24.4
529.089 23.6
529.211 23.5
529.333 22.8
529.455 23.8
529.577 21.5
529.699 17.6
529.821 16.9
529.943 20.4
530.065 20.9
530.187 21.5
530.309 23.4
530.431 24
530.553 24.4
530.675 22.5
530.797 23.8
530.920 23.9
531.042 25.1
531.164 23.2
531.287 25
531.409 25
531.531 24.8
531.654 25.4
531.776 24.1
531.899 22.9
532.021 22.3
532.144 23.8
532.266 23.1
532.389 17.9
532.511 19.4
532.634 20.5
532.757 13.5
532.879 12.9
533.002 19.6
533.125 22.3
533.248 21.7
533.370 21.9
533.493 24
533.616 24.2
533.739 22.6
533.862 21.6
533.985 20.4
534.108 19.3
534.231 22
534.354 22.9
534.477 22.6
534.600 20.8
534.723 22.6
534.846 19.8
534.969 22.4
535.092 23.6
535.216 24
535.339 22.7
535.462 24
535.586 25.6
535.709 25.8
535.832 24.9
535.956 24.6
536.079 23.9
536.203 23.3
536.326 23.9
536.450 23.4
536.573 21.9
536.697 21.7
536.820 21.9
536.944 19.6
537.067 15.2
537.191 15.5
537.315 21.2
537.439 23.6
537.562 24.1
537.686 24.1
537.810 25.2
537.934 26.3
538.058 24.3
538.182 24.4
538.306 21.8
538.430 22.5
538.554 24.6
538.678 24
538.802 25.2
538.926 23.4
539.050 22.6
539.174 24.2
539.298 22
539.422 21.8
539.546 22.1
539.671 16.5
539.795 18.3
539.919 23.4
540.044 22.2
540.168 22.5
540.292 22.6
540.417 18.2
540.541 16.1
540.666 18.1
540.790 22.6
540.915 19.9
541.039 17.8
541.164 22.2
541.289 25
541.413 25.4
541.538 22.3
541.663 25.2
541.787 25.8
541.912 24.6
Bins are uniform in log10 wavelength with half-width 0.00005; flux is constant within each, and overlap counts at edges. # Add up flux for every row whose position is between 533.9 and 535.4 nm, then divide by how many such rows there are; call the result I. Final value 21.9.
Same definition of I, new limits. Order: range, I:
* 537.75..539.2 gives 24.0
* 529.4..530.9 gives 21.7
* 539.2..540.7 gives 20.3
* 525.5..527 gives 18.9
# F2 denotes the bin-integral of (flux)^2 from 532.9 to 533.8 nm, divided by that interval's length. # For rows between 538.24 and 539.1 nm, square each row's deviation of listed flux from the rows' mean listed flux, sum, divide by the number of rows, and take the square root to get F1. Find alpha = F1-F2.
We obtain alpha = -484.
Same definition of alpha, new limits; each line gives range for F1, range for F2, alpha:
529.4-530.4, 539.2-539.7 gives -449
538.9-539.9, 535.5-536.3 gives -605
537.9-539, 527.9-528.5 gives -443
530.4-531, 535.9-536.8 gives -538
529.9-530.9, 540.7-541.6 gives -491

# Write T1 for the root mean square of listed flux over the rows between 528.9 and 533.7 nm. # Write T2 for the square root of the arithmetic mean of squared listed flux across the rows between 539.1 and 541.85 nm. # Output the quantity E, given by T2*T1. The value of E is 485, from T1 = 22.3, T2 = 21.7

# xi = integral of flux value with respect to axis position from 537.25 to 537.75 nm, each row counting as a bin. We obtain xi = 11.6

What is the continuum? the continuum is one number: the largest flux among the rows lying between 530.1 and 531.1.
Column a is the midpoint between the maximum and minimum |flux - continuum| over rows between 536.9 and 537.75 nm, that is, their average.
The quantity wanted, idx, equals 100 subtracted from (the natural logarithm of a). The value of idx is -98.3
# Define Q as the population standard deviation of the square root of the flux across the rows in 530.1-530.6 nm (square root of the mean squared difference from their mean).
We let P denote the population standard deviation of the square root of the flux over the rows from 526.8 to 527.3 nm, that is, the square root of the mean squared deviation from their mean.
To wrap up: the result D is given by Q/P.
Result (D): 0.3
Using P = 0.46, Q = 0.12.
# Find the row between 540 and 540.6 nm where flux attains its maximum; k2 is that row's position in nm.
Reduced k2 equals 540.292 nm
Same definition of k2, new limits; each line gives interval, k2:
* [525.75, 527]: 525.931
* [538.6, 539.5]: 538.802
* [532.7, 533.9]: 533.616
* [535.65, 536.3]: 535.709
